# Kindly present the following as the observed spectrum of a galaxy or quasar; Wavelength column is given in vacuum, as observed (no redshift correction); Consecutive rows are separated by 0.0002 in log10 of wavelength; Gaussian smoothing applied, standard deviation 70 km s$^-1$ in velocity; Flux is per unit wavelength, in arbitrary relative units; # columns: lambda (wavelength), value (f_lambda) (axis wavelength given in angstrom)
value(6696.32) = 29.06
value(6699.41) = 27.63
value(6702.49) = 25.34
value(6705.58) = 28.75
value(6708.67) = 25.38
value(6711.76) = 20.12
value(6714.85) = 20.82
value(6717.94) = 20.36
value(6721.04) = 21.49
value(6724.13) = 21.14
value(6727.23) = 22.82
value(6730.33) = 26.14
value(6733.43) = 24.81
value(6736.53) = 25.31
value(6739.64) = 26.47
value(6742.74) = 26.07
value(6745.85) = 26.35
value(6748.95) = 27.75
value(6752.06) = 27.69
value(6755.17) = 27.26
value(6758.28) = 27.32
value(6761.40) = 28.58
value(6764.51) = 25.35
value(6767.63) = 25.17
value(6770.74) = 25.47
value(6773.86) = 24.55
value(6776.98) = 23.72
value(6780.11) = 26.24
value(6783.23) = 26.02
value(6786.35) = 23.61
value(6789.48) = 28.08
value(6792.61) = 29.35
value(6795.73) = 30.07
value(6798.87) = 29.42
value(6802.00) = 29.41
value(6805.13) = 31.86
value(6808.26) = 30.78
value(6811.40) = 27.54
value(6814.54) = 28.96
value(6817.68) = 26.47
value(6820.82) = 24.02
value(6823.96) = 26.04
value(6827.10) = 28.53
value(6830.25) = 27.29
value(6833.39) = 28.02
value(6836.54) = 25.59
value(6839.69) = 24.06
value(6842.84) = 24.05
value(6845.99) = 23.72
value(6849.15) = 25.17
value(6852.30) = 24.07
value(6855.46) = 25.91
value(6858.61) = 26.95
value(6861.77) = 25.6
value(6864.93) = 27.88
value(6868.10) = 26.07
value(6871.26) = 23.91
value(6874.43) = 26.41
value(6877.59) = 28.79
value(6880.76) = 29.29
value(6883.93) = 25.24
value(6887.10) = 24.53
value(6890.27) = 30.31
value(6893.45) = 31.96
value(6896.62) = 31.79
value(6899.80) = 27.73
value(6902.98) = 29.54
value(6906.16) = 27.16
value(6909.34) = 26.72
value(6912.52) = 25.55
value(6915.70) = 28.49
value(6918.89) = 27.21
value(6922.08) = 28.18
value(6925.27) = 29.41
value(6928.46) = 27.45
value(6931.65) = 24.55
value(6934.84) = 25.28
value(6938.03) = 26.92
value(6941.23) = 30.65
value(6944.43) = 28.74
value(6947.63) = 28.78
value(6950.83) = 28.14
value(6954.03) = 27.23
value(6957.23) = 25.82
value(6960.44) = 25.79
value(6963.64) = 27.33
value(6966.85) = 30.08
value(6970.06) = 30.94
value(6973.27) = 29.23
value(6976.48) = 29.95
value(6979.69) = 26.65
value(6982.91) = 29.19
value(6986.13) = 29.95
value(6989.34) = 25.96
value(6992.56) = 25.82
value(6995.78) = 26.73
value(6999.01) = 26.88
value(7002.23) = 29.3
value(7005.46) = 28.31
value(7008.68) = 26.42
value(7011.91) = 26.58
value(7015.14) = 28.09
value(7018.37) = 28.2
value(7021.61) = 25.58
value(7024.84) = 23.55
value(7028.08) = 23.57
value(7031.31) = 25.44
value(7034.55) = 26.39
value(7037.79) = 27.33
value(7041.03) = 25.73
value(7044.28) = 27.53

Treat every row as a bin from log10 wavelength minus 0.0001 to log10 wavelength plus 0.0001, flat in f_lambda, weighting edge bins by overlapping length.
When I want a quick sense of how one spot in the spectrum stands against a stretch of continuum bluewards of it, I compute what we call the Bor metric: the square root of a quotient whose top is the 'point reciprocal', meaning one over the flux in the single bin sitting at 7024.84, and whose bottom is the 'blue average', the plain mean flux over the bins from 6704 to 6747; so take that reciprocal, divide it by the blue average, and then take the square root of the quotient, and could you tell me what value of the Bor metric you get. 0.0421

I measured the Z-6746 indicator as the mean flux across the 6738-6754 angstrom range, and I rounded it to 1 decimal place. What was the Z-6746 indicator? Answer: 26.9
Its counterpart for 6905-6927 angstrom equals 27.5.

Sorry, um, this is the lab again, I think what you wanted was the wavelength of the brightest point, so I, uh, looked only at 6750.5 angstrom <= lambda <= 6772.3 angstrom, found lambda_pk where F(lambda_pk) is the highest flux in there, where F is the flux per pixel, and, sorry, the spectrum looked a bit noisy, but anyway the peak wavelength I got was 6761.40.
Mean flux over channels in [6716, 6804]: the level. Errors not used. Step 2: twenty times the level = 519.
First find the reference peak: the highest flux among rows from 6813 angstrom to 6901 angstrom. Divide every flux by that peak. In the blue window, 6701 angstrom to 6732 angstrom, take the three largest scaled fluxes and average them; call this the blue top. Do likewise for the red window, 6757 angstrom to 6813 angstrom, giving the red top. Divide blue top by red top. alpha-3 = 0.87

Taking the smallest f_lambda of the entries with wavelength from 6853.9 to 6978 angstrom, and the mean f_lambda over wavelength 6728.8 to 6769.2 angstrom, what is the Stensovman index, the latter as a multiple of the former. 1.11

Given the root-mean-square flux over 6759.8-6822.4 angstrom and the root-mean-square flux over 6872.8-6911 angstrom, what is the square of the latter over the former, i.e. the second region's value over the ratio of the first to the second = 29.5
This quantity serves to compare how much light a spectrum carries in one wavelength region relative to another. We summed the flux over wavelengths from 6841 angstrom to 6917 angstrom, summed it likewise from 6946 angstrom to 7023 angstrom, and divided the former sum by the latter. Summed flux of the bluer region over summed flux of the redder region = 0.970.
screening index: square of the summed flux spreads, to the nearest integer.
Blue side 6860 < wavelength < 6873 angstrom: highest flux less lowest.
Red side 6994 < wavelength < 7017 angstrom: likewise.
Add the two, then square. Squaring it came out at 47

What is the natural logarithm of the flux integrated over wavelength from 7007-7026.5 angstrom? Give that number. 6.24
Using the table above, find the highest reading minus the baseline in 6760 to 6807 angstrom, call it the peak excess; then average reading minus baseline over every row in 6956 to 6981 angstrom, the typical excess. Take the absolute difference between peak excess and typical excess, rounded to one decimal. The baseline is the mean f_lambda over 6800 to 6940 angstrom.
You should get 3.6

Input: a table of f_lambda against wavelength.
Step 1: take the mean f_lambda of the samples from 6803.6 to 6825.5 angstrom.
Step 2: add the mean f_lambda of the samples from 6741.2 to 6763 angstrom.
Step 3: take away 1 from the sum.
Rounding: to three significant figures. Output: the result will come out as 54.2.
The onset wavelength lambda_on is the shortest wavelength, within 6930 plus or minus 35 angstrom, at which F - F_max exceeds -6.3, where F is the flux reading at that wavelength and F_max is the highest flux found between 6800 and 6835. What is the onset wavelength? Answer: 6896.62 angstrom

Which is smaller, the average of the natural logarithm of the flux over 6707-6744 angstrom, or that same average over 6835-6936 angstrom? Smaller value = 3.15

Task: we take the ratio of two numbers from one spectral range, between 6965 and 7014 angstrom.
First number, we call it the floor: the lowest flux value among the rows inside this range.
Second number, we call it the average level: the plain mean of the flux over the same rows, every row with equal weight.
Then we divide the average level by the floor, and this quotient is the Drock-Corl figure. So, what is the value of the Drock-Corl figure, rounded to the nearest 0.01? 1.09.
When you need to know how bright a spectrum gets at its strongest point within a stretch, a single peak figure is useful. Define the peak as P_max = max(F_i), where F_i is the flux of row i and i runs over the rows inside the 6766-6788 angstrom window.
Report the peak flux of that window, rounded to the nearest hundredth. 26.24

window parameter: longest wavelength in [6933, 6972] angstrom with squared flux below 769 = 6963.64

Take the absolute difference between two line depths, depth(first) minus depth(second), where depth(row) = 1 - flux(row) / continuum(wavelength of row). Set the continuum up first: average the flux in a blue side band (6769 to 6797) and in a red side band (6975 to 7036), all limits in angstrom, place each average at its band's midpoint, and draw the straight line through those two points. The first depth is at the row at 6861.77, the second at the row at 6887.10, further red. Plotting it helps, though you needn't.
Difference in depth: 0.043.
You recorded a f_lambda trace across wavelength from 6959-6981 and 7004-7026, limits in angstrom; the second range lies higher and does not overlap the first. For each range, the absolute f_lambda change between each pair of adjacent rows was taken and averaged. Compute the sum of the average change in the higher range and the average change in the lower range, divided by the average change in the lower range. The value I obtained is 1.76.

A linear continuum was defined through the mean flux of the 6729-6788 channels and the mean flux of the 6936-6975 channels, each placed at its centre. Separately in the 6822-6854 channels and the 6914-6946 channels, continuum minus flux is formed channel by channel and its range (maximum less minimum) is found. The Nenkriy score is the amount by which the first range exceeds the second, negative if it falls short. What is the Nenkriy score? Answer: -0.96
